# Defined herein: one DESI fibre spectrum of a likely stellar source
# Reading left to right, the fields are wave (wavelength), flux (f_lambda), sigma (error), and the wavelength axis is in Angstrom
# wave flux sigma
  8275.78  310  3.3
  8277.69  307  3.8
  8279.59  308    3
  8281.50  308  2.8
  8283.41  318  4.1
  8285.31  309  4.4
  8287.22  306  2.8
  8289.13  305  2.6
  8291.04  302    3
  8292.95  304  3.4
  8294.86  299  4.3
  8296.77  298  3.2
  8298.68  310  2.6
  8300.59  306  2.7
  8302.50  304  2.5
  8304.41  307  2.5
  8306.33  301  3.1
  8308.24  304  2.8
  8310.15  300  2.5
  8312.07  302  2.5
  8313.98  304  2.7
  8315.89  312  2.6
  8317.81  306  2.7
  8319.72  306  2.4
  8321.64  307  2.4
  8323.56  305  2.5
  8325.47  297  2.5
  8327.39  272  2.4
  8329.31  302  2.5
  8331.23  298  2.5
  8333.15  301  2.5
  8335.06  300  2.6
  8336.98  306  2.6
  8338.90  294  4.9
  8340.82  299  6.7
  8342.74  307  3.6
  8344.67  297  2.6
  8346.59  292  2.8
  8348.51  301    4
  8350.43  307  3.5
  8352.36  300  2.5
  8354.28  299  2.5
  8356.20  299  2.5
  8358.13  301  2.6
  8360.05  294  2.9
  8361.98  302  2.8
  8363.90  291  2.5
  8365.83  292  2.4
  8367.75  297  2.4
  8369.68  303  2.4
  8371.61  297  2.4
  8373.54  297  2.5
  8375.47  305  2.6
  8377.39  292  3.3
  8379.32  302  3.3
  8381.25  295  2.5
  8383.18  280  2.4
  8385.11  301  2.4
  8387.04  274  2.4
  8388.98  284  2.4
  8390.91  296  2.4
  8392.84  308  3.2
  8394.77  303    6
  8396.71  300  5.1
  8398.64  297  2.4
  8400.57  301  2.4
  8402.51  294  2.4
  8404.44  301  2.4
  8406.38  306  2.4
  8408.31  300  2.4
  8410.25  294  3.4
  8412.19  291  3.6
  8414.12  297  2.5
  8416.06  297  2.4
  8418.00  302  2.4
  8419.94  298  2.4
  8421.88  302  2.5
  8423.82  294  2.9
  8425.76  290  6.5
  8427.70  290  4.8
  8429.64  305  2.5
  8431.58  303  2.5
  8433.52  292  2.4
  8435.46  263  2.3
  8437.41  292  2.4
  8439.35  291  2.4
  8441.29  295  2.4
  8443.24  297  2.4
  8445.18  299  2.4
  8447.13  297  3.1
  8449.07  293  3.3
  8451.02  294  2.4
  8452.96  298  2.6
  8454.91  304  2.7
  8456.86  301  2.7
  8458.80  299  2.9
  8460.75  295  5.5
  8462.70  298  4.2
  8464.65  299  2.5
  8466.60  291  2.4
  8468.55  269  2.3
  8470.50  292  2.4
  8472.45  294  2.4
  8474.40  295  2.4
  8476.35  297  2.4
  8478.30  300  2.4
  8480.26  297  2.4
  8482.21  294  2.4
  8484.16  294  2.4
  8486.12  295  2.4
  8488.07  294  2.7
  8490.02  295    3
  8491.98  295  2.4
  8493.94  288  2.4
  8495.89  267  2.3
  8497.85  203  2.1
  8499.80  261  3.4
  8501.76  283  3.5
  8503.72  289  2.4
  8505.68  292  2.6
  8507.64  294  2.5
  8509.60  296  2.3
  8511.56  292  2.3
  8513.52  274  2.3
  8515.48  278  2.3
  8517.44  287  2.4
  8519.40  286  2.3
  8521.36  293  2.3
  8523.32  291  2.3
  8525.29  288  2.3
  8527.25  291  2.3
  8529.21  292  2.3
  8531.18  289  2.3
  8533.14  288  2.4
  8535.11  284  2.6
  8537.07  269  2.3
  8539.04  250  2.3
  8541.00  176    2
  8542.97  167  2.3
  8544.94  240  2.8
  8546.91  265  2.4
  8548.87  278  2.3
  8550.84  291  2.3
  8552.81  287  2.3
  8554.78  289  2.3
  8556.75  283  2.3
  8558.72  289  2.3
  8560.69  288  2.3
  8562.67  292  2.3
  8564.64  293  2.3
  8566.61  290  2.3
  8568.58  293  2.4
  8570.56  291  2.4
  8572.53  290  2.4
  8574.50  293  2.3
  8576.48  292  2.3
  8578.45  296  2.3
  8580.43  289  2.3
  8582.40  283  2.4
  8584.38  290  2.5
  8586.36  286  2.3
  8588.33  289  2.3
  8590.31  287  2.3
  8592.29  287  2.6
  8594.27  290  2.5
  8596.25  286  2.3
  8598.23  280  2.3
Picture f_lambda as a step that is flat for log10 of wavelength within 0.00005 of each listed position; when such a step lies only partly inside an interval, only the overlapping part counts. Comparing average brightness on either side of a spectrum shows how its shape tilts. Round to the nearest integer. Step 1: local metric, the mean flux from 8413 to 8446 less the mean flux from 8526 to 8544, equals 38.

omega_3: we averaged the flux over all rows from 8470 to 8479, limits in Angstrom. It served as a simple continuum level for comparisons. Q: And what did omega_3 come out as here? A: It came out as 296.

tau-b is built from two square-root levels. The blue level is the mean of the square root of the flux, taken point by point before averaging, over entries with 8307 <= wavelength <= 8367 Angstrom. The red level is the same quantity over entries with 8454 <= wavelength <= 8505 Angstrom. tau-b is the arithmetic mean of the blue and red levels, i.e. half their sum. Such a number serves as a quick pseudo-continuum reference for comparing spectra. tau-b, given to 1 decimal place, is 17.1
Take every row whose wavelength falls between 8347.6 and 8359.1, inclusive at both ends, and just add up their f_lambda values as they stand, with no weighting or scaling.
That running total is 1807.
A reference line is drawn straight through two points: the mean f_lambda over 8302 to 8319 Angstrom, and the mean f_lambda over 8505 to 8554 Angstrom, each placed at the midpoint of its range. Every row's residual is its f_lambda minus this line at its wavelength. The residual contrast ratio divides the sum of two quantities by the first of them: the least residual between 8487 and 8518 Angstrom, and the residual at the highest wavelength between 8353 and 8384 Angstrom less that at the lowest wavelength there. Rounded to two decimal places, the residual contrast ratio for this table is 1.20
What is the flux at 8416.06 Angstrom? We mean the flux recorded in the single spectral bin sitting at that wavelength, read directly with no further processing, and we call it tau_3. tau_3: 297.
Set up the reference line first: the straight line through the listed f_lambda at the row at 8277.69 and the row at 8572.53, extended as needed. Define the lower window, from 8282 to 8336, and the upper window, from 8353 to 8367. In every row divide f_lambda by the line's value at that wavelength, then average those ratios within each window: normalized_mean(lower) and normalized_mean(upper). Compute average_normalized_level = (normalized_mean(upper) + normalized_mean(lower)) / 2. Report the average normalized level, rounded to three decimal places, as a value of 0.988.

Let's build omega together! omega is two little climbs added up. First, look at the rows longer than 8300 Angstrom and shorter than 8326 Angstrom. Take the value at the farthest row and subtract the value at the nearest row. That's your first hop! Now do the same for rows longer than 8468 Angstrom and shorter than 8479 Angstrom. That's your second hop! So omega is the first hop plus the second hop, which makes 22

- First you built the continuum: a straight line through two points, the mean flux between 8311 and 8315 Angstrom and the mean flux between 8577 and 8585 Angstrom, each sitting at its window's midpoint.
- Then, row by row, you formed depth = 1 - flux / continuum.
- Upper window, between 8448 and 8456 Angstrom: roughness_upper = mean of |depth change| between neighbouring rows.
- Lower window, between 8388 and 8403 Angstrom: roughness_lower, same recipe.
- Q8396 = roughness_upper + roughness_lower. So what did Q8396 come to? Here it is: 0.035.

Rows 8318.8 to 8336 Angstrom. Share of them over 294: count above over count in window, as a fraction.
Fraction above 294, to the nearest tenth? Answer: 0.9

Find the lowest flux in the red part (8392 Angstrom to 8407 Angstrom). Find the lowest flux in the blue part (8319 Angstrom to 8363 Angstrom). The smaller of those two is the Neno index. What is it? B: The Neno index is 272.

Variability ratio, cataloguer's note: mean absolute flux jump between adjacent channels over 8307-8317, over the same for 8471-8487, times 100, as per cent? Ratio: 215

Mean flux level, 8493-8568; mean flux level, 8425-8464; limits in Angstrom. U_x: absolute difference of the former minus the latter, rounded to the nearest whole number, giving 20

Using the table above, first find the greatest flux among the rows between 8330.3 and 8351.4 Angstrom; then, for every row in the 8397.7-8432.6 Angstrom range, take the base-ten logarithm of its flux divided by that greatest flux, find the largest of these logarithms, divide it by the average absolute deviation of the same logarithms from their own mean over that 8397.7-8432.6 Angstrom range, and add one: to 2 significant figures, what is 0.76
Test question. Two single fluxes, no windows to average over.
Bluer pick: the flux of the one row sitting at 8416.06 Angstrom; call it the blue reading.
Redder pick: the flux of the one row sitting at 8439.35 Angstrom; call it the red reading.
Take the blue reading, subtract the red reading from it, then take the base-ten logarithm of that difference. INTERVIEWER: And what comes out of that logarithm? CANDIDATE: 0.8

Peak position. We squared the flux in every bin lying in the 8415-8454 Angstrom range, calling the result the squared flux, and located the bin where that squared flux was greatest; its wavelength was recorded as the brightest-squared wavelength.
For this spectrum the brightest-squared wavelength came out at 8429.64 Angstrom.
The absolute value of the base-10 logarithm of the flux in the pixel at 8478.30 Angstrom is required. 2.48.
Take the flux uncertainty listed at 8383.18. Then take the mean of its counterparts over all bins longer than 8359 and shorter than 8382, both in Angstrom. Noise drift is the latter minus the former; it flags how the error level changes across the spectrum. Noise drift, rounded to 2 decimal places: 0.27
